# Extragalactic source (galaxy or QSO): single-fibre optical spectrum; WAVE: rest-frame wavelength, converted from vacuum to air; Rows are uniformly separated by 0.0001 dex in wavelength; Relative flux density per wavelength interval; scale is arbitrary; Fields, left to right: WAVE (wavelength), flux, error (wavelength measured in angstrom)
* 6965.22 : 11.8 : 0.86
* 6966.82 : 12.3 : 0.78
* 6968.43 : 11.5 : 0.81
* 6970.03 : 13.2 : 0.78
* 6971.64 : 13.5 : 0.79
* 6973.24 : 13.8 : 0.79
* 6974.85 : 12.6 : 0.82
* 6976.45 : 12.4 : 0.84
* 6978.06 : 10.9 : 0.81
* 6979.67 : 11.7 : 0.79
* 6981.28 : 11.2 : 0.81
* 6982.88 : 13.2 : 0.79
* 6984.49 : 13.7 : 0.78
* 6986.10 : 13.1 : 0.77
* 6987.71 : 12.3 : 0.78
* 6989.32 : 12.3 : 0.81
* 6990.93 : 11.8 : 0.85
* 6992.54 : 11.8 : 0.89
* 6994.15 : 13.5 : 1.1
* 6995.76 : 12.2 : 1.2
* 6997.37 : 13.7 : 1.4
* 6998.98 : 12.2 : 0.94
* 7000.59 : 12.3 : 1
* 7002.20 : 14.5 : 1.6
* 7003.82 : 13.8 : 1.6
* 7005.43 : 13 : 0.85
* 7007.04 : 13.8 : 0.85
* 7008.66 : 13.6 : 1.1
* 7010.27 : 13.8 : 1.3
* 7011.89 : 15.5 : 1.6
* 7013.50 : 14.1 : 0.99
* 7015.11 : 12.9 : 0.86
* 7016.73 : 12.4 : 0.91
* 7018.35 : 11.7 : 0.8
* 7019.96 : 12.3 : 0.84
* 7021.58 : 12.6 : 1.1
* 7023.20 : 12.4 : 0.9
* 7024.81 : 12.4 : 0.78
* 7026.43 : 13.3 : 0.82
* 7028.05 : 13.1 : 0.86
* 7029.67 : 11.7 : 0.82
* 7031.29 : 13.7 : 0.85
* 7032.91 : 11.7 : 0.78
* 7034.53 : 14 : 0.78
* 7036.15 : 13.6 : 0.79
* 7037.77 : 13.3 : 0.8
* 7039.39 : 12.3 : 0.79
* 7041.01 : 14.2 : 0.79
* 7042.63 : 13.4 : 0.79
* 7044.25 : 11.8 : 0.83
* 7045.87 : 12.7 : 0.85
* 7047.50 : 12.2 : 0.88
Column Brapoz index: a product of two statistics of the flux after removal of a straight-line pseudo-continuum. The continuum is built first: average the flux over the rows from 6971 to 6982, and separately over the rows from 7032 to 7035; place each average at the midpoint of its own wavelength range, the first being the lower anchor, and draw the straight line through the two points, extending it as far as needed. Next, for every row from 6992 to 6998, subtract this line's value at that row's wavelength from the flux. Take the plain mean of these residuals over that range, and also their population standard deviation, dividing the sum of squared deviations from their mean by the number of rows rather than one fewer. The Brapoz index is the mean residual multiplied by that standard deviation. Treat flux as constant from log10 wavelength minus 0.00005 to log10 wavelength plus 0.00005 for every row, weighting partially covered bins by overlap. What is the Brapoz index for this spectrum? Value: 0.3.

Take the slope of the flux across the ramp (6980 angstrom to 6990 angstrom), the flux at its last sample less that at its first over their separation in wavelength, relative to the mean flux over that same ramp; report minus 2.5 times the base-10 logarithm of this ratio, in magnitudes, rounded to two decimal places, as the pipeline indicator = 4.91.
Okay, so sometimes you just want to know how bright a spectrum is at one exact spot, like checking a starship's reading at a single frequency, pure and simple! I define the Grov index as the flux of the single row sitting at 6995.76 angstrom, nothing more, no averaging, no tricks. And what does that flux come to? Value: 12.2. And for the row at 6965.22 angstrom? 11.8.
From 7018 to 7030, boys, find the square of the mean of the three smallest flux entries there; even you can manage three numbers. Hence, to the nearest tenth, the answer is 141.6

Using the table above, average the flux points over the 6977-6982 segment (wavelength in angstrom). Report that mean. 11.3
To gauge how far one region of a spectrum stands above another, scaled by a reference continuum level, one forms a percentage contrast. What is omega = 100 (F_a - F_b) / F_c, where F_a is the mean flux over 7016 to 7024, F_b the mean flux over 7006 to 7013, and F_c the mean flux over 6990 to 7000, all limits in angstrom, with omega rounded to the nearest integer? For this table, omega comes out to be -15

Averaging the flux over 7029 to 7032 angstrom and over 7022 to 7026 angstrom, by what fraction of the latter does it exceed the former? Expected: -0.02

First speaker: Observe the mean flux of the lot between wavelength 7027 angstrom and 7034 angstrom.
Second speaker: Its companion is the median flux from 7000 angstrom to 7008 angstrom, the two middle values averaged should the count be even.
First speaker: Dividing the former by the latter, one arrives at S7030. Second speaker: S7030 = 0.91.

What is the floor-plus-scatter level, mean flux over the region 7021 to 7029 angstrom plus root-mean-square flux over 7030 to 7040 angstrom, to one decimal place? 25.9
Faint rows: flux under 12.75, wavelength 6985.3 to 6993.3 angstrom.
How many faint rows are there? 4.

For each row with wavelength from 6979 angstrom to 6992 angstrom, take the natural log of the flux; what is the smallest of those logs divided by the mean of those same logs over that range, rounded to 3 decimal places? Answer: 0.960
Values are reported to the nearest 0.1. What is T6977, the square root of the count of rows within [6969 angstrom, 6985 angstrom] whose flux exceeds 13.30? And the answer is 1.7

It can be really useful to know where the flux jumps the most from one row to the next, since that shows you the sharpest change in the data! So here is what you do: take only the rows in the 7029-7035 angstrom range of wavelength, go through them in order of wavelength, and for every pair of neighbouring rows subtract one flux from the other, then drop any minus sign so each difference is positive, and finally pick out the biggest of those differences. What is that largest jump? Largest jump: 2.3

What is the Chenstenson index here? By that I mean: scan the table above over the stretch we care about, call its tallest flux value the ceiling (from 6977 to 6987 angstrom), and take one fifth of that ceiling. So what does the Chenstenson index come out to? 2.74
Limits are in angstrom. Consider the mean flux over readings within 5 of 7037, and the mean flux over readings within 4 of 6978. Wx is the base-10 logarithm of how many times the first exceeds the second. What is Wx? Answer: 0.05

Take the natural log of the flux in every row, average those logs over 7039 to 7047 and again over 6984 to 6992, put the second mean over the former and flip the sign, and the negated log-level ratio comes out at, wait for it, -0.99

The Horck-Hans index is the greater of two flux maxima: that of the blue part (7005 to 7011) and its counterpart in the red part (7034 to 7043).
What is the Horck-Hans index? 14.2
